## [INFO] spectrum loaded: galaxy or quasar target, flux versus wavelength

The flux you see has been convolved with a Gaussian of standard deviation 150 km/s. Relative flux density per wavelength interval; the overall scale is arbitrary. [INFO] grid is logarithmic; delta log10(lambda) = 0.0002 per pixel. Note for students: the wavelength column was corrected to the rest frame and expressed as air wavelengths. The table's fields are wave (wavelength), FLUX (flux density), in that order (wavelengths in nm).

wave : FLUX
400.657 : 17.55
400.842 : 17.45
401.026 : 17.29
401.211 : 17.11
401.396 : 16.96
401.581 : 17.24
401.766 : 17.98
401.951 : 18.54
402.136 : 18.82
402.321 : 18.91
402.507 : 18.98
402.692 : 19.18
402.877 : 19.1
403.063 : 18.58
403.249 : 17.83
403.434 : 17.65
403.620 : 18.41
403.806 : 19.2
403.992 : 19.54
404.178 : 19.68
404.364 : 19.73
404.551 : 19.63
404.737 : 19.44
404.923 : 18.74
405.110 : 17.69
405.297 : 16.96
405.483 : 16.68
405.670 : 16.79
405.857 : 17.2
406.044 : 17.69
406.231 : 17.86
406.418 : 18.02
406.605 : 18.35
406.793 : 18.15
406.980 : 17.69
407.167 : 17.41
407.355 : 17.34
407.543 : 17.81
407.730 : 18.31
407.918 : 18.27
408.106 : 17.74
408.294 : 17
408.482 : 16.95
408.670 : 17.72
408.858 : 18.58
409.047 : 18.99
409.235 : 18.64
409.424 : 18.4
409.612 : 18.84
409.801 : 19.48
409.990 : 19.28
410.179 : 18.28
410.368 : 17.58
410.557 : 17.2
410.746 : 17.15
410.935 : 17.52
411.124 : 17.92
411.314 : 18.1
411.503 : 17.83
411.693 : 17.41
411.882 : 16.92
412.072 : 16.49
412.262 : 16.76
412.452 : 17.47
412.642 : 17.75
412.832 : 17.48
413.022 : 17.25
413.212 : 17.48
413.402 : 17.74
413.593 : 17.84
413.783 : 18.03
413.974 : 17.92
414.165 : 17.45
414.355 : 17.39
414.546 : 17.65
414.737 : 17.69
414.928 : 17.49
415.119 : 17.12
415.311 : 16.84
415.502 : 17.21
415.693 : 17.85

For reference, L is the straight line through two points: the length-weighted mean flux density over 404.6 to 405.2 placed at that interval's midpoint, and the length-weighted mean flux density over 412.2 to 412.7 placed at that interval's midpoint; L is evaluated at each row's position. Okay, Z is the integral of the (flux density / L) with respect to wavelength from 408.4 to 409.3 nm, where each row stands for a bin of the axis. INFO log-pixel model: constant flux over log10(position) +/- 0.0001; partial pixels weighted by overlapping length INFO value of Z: 0.91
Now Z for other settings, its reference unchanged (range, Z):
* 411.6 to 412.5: 0.88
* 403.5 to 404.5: 1.02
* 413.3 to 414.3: 1.04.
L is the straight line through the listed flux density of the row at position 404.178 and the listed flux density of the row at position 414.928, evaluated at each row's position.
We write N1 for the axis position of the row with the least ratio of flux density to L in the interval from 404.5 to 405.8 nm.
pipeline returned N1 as 405.483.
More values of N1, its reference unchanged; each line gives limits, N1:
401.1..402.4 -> 401.396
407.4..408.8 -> 408.482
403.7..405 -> 404.923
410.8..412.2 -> 412.072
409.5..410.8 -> 410.746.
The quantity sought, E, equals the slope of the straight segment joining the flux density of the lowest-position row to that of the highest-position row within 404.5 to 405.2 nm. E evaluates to -3.5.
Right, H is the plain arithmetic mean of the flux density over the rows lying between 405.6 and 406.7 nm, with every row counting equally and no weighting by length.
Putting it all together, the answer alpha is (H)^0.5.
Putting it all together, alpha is 4.20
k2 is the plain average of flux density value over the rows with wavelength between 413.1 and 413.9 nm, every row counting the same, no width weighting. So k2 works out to 17.8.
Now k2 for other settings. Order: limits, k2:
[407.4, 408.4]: 17.8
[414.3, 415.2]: 17.5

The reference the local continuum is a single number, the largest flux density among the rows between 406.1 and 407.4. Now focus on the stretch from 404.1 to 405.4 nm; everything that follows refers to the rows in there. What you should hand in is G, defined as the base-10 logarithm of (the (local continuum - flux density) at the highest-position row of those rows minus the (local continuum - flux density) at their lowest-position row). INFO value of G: 0.4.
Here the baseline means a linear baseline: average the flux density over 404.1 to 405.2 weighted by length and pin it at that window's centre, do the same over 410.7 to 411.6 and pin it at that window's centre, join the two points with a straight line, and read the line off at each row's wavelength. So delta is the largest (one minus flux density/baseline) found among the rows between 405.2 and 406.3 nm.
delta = 0.12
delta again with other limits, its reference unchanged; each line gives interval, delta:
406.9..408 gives 0.07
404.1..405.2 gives 0.07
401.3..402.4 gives 0.15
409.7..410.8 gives 0.04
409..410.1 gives -0.02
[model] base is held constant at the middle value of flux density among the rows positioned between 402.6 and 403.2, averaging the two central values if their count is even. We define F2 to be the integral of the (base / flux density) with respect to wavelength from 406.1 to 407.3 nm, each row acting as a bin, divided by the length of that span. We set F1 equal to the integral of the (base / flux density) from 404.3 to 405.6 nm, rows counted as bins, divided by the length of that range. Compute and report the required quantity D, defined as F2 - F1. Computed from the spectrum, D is 0.023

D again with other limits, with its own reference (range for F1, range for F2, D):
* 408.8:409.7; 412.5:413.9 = 0.061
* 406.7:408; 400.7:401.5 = 0.038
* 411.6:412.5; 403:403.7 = -0.069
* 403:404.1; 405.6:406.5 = 0.059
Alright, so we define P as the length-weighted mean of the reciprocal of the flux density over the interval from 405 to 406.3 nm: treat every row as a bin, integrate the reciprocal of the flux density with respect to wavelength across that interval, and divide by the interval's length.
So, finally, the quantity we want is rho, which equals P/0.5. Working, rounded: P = 0.0579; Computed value 0.116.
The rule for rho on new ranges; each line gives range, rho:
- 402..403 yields 0.105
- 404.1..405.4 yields 0.107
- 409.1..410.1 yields 0.106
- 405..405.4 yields 0.115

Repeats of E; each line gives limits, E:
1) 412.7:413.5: 0.5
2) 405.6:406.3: 1.9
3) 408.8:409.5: -0.3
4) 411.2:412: -2.1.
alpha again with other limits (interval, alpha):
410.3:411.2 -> 4.18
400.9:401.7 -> 4.14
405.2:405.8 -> 4.10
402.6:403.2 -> 4.35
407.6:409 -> 4.22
